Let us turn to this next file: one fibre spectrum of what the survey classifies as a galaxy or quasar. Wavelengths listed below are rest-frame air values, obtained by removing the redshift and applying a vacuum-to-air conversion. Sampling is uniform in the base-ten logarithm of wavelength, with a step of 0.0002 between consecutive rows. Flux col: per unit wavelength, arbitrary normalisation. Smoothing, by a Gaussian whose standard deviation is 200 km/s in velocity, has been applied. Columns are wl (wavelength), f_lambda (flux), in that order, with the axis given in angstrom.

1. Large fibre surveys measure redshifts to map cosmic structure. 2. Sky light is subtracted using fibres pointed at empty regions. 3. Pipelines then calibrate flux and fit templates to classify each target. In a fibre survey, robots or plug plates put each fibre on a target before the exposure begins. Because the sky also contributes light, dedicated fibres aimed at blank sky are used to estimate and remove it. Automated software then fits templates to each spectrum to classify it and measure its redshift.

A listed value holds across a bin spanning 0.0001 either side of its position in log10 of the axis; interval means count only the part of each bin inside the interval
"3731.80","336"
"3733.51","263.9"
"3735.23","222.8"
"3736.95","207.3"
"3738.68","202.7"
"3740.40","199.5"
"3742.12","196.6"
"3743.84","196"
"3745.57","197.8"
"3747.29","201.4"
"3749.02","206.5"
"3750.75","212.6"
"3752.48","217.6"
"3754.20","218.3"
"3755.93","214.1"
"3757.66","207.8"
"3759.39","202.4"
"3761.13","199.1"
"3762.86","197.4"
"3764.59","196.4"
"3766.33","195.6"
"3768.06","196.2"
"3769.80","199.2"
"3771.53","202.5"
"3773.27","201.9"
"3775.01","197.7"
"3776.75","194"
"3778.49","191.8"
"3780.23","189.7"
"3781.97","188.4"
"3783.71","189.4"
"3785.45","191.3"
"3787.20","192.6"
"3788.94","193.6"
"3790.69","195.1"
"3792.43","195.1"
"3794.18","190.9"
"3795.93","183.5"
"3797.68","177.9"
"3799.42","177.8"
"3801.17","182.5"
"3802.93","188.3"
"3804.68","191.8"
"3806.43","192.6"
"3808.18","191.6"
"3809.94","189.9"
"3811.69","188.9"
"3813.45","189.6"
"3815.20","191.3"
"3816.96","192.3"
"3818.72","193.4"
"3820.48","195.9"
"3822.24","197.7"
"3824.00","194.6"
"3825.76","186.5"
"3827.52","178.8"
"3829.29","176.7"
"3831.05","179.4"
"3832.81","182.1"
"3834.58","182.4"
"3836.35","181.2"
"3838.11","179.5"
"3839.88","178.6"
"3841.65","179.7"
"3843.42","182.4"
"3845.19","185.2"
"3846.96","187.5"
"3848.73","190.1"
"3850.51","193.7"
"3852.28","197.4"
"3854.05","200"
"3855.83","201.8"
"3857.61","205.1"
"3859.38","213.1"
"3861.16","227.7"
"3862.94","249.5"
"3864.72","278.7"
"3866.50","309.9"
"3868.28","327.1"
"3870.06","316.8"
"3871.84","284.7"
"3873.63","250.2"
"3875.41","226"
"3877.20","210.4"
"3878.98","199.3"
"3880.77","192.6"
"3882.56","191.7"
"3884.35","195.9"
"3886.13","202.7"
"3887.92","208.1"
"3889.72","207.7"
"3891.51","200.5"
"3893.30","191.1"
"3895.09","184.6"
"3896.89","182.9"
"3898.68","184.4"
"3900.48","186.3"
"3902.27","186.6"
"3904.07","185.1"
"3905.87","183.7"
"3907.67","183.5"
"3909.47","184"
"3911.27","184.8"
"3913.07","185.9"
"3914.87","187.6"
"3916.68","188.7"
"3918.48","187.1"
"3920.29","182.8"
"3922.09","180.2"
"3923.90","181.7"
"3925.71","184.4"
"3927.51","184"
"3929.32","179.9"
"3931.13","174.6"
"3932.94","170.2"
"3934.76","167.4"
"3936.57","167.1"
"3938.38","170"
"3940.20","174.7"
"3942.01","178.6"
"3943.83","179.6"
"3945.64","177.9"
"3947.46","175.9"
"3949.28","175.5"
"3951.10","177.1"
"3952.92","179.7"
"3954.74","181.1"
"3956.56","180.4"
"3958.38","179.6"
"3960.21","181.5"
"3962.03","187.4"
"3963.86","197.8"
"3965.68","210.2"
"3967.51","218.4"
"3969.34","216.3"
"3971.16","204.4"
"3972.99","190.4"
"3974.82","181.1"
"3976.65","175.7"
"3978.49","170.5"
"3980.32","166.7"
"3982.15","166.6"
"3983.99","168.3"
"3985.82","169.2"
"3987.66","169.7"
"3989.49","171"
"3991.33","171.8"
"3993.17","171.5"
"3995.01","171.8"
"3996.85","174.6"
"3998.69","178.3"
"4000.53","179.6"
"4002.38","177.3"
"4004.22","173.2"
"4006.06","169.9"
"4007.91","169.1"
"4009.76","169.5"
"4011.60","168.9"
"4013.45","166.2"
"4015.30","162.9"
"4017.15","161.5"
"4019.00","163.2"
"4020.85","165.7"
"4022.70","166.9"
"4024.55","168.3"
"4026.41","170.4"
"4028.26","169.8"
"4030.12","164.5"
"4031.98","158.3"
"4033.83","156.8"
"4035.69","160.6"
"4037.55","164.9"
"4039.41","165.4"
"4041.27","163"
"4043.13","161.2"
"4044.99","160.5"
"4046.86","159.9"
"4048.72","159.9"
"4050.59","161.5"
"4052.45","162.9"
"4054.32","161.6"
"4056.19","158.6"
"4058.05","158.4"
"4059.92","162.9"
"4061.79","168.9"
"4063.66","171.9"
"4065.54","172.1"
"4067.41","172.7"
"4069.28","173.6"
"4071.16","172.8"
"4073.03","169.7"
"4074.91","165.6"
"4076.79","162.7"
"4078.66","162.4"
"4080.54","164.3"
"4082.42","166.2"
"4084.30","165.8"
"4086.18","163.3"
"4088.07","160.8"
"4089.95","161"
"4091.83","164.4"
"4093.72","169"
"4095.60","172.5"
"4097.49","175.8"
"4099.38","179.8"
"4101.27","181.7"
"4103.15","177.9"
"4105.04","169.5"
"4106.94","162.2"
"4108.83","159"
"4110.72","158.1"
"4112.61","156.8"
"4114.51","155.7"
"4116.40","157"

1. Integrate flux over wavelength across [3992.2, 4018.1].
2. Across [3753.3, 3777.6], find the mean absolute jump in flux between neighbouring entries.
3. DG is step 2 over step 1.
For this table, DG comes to 0.0007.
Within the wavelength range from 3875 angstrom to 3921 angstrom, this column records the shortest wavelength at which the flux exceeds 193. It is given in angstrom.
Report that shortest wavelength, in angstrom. 3875.41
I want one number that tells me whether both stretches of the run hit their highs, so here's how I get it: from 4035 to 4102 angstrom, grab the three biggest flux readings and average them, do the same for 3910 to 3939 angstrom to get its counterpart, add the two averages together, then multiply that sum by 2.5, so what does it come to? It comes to 917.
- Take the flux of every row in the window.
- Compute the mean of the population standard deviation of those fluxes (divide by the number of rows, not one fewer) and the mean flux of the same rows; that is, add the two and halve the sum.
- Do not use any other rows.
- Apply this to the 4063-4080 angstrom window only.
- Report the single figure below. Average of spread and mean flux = 87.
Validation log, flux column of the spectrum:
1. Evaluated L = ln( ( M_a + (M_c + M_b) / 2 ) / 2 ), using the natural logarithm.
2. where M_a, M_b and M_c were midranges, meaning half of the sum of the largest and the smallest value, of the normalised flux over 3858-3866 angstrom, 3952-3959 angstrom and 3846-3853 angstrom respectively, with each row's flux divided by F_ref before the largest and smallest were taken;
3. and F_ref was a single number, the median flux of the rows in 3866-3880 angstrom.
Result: -0.21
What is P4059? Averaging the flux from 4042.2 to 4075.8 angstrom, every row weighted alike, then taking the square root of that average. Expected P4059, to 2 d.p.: 12.86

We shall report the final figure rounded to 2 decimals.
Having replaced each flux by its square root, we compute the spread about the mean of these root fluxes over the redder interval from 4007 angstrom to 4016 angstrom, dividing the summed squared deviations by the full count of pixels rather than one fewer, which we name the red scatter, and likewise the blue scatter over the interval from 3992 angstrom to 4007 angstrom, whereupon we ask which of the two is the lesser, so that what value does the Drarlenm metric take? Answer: 0.10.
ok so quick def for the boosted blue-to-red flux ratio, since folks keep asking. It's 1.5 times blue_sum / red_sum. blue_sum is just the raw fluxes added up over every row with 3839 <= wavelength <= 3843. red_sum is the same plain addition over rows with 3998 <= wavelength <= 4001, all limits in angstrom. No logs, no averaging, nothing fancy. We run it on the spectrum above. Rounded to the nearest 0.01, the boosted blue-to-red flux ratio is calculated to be 1.50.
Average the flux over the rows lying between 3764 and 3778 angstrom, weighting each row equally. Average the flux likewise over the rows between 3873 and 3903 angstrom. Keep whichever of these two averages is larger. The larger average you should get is 200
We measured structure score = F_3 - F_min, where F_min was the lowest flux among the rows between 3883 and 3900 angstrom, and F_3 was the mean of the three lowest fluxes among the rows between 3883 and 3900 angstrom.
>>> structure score 1.1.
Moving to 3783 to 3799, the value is 5.7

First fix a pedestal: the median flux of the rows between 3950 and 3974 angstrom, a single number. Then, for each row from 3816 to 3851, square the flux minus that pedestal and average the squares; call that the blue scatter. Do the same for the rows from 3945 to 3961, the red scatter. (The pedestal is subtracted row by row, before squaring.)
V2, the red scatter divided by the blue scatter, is 1.7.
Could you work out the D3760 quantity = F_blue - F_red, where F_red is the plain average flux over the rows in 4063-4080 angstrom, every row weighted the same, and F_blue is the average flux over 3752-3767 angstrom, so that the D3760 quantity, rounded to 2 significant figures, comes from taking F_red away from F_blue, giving 36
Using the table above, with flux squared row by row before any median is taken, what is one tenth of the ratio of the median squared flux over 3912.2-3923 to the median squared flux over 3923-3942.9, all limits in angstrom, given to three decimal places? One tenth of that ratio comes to 0.114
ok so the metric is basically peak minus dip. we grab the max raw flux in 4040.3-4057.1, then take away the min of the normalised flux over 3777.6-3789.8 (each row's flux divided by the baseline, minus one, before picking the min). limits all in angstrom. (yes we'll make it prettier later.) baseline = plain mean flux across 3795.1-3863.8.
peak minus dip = 163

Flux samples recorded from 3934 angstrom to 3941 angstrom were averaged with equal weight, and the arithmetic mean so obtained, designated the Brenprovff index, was 170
